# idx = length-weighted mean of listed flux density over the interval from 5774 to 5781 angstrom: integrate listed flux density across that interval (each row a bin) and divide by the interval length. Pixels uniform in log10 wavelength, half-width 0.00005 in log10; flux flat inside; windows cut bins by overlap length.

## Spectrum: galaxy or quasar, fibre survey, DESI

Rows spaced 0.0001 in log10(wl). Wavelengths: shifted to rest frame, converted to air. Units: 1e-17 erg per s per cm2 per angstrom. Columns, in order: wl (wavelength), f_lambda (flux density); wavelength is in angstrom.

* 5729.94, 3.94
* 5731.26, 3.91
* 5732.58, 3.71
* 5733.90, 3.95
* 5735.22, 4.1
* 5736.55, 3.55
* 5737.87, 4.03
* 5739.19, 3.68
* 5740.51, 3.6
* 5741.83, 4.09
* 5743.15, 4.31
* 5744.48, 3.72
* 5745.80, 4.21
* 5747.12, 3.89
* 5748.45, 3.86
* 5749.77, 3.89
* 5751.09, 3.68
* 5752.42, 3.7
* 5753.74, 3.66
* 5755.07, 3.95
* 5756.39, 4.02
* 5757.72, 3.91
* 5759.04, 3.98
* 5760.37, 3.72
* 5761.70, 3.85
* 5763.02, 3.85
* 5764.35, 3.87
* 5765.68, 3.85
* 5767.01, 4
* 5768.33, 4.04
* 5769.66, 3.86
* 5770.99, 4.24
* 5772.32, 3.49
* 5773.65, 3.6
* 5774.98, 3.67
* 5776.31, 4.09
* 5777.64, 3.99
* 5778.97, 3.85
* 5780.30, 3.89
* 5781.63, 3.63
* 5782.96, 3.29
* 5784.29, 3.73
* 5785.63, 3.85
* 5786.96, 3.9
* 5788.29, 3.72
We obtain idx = 3.88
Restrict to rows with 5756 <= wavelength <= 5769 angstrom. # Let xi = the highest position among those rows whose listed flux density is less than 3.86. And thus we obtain 5765.68 angstrom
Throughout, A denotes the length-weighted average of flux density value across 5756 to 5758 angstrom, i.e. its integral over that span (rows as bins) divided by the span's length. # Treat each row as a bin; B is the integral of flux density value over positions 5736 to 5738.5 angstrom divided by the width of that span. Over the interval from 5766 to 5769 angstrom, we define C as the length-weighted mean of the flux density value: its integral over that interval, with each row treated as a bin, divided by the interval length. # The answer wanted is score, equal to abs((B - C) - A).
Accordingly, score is 4.17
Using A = 3.96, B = 3.80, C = 4.01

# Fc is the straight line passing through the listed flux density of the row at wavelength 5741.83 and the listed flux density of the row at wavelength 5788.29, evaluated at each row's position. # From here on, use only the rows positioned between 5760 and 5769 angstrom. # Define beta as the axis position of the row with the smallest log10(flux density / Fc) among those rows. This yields 5760.37 angstrom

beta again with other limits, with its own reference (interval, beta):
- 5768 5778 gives 5772.32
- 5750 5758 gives 5753.74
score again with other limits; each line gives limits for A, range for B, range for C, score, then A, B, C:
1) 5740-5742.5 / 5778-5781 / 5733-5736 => 3.96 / 3.87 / 3.88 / 3.97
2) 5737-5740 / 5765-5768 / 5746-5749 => 3.81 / 3.83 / 3.94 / 3.92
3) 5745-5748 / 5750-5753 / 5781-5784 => 3.80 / 4.02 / 3.72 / 3.50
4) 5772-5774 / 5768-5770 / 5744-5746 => 3.53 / 3.54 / 3.95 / 3.94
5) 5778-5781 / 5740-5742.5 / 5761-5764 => 3.87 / 3.88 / 3.87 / 3.85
